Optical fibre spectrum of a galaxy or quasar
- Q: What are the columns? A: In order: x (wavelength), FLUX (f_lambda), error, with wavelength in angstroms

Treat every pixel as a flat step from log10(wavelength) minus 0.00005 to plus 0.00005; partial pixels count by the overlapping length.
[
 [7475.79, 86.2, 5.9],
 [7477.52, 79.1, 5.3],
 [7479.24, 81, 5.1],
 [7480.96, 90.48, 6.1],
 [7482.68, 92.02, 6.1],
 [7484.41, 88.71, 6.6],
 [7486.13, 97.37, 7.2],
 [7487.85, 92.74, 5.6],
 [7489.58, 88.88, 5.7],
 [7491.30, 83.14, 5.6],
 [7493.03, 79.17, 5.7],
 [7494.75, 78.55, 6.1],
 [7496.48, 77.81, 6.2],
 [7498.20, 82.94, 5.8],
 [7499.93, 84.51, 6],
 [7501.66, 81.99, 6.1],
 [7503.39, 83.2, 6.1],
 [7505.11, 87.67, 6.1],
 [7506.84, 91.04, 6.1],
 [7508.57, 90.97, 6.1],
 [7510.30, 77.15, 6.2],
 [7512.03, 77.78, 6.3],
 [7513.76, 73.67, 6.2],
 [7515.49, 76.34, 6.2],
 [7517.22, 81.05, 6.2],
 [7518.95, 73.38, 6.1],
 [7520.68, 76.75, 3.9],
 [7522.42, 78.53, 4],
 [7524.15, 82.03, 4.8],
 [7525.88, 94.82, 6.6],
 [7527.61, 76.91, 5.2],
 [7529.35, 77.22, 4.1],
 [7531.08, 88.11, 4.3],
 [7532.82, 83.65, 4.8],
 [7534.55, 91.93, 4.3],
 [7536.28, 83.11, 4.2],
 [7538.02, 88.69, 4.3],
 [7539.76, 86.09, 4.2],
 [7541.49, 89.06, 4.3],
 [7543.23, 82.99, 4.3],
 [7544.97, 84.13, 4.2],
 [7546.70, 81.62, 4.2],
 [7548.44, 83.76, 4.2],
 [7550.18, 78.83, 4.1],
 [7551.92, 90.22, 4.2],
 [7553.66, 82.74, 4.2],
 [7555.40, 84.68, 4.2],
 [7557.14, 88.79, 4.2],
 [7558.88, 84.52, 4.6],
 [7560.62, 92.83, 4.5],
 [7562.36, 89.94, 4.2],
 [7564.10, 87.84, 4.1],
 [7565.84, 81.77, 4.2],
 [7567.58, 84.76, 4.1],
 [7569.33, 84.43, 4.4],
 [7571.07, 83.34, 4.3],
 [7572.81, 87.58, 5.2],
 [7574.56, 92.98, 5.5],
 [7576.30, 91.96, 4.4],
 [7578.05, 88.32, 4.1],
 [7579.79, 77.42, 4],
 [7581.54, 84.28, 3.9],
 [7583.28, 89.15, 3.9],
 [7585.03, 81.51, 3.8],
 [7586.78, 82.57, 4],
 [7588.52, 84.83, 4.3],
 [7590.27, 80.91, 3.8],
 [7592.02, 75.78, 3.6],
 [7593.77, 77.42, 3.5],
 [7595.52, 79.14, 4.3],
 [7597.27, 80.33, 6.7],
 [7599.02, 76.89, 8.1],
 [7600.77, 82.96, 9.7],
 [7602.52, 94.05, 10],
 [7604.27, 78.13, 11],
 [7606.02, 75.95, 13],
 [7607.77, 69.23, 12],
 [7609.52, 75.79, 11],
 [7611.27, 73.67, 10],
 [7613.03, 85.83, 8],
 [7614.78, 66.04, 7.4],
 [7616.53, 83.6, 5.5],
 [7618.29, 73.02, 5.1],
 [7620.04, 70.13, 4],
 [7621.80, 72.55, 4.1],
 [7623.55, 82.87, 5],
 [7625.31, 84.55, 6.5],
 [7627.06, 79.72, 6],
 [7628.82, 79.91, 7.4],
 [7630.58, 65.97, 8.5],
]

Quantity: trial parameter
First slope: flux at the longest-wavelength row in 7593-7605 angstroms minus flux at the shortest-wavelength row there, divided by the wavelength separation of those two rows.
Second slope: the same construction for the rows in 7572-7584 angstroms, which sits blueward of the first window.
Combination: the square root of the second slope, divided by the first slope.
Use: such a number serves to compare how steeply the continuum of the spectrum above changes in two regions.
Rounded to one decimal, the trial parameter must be 5.7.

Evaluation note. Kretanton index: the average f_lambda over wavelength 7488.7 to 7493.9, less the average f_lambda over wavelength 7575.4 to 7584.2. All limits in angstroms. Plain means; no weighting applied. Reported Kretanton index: -2.5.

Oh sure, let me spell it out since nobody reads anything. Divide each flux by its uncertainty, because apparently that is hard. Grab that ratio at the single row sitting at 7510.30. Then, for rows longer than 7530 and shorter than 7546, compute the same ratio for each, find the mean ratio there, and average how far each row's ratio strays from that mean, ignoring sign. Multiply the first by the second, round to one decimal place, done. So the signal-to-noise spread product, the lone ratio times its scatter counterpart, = 9.9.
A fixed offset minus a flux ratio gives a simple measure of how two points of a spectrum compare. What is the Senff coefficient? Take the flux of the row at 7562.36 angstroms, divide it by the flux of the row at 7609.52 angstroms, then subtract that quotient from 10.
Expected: 8.81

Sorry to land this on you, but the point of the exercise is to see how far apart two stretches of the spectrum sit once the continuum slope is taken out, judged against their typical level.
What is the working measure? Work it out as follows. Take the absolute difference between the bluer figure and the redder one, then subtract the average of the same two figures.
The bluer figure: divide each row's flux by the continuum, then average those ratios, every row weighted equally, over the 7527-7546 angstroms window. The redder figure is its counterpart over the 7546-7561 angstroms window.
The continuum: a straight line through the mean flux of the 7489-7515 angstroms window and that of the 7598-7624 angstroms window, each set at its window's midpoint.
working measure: -1.04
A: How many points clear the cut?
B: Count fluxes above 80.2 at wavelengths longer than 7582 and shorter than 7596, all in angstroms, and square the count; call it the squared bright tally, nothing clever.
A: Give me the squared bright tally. 25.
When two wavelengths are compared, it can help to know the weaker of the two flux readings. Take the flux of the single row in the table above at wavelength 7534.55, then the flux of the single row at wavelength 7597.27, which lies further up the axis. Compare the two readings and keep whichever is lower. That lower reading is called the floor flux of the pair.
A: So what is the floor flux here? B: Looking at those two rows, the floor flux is 80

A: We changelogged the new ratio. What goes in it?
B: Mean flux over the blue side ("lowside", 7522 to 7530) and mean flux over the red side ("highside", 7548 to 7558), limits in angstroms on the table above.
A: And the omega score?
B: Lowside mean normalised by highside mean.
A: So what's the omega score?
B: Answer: 0.97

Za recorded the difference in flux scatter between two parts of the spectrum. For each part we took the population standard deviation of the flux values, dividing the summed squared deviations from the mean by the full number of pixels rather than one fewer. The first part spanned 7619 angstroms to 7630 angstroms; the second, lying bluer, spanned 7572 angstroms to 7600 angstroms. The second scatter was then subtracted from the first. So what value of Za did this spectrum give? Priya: -0.1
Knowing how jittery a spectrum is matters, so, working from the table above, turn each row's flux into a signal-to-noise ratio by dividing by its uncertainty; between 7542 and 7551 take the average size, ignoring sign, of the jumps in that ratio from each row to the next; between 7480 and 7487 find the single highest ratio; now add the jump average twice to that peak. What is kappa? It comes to 16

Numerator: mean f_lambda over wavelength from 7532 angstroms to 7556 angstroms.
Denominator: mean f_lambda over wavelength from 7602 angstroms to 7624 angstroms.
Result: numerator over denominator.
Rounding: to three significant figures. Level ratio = 1.11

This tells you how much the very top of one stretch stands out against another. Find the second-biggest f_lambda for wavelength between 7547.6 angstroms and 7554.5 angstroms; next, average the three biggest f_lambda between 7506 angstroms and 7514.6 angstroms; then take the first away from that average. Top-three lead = 2.8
